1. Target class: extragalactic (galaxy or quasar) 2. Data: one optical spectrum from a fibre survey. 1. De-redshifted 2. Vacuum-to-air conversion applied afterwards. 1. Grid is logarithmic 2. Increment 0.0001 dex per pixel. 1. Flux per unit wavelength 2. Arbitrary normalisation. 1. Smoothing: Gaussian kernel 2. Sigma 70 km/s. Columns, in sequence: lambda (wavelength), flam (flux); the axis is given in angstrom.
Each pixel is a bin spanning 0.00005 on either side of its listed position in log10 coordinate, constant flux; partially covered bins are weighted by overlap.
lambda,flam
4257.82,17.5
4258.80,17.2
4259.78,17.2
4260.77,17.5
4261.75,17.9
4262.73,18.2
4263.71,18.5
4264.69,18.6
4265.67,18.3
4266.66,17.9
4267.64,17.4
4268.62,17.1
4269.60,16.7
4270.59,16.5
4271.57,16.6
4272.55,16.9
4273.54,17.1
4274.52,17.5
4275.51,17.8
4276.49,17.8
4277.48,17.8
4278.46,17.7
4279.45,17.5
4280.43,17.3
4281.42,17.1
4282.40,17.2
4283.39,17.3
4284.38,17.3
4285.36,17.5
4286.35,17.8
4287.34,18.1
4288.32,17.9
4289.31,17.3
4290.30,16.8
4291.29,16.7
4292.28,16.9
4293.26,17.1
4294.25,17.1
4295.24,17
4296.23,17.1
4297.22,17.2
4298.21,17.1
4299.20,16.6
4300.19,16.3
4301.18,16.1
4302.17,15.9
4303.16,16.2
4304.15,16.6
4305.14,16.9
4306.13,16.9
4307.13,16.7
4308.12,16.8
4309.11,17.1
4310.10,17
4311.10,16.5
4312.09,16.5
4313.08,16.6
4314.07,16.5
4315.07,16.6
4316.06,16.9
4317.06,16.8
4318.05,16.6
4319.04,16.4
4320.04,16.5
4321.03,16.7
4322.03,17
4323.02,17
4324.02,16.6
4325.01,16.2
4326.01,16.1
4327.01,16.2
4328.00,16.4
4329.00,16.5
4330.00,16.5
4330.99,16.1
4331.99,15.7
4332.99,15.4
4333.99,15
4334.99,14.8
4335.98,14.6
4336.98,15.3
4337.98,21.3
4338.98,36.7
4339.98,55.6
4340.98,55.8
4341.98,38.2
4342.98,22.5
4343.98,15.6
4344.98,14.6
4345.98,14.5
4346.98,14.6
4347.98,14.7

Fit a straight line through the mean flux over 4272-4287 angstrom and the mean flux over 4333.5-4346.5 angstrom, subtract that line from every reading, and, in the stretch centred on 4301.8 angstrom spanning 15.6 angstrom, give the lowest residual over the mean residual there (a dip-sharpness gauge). 1.2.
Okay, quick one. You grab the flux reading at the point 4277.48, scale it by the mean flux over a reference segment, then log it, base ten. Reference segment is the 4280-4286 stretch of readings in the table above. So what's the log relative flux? 0.01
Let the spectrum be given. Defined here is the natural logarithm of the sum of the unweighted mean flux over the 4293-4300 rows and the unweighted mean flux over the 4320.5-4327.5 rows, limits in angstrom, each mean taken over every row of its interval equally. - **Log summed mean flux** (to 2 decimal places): 3.51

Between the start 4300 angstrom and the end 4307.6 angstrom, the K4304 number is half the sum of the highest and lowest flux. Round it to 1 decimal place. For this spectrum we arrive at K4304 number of 16.4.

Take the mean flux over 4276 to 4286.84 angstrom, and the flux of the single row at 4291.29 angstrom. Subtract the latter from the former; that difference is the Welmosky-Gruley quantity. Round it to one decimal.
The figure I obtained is 0.8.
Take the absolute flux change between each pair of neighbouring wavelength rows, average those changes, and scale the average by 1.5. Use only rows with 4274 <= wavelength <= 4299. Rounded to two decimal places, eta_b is 0.26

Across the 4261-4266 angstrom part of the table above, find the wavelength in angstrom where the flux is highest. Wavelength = 4264.69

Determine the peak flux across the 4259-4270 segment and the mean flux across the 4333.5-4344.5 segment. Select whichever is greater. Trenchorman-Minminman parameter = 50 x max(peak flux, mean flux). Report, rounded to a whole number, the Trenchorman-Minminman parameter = 1388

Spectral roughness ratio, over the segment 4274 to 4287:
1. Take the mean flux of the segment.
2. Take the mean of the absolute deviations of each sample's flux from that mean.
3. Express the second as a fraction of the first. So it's 0.012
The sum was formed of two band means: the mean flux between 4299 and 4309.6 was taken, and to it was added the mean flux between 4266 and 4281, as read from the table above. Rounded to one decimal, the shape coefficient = 33.9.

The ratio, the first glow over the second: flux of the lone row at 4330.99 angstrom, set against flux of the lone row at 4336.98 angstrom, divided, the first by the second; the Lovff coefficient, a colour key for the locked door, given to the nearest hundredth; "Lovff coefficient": 1.05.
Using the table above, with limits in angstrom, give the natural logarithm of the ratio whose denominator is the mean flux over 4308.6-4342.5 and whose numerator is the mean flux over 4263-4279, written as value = -0.13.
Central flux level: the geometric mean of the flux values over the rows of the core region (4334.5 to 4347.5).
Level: 22.3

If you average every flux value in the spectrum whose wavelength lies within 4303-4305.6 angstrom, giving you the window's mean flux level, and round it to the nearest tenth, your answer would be 16.6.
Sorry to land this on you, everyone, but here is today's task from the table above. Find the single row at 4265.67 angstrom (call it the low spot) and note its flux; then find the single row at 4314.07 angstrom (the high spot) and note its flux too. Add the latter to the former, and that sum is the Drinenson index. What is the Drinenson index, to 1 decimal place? 34.8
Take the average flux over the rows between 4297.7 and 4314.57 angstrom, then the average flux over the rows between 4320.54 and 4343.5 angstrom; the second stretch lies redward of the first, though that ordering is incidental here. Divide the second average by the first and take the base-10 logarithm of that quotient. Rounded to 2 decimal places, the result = 0.12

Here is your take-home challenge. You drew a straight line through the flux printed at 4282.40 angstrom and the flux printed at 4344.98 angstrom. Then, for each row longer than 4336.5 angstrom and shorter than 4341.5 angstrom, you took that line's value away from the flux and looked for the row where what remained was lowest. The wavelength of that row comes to 4336.98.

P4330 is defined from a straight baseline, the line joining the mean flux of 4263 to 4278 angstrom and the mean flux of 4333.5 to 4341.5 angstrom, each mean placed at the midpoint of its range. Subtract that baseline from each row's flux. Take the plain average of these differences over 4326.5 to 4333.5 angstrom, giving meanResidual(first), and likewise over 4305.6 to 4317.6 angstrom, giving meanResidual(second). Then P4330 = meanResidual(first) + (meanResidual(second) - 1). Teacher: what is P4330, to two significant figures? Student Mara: -20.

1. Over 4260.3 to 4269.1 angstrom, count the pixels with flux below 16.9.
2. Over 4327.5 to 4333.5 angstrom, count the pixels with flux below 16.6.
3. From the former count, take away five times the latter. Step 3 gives -30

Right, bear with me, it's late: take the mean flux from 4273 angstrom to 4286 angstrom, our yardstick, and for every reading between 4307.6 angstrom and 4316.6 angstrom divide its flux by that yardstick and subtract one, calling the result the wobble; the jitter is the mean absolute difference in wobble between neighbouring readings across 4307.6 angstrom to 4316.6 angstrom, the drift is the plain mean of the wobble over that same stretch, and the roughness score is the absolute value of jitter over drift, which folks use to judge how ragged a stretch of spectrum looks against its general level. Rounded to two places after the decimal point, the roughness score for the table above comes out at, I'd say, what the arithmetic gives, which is 0.26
